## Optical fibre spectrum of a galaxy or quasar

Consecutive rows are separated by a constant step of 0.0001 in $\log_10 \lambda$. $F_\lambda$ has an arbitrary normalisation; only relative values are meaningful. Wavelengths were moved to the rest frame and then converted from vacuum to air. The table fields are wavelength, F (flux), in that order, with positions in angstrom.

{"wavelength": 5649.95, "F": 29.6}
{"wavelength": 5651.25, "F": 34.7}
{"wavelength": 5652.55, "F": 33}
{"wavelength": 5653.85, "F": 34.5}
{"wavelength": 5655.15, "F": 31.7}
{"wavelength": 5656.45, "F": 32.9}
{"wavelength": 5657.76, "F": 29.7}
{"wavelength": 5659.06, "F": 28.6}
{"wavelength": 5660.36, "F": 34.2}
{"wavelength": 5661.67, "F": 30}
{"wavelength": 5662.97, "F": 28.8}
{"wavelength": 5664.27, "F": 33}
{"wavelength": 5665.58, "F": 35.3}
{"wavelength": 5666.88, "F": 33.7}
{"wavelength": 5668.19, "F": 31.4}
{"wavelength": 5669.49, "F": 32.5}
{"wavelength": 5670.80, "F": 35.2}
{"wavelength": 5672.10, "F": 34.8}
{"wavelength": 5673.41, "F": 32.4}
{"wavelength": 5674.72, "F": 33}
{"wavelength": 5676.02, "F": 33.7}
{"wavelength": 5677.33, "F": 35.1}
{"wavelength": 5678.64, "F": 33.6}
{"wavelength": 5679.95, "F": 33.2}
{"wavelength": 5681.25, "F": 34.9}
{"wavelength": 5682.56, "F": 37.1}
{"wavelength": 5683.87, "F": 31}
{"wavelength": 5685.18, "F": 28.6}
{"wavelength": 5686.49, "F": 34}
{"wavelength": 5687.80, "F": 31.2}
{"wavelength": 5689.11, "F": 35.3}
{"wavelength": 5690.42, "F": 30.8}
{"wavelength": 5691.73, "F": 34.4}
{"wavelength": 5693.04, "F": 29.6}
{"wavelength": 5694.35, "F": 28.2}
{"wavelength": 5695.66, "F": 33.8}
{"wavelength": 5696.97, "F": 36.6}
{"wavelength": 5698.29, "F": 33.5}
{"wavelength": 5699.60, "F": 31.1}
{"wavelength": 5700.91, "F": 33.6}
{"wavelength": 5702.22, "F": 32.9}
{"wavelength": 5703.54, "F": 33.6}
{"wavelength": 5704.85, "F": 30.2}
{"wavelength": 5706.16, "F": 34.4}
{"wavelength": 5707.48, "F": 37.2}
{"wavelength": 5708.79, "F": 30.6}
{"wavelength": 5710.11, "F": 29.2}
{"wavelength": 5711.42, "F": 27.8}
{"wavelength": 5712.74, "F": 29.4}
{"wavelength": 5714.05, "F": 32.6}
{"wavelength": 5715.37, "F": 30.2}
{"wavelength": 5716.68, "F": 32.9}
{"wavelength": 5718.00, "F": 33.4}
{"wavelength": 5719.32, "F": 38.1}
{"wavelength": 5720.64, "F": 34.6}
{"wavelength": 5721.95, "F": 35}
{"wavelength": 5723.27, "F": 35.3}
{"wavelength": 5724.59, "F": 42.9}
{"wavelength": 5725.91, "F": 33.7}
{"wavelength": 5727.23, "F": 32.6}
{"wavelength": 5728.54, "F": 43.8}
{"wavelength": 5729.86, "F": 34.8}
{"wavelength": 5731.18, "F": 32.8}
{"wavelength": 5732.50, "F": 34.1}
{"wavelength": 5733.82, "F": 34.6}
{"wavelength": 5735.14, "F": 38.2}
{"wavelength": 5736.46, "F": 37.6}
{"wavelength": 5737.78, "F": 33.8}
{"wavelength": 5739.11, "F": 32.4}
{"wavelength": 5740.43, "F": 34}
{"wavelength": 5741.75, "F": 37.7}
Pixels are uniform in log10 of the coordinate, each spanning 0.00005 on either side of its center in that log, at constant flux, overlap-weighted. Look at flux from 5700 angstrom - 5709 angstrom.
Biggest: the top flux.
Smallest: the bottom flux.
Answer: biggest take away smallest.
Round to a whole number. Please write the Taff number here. 7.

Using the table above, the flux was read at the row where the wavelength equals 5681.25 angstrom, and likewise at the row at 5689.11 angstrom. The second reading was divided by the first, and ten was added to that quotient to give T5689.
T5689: 11.01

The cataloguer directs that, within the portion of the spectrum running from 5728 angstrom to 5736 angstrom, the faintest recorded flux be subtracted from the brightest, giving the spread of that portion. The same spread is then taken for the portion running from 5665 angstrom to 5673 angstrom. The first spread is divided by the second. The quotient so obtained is 2.8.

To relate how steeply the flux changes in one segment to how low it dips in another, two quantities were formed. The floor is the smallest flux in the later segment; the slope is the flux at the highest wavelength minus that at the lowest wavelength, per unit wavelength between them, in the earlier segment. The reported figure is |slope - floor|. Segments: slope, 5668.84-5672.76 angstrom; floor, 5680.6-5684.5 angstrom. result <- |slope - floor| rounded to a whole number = 30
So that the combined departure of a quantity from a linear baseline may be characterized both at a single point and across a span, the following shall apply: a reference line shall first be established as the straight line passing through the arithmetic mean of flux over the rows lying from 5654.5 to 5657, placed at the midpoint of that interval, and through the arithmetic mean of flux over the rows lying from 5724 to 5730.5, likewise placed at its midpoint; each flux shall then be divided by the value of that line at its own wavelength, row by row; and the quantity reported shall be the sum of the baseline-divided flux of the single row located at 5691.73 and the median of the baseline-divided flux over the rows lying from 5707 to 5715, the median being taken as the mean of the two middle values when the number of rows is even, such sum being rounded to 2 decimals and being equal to 1.81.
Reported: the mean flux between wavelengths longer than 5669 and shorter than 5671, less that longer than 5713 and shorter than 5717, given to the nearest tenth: 2.0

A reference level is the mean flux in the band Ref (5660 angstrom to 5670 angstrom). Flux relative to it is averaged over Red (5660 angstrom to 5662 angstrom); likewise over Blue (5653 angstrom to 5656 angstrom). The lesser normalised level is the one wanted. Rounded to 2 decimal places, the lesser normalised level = 0.99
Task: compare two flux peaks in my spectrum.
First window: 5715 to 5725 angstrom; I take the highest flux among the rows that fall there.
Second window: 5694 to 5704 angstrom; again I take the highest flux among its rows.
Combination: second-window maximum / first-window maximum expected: 0.85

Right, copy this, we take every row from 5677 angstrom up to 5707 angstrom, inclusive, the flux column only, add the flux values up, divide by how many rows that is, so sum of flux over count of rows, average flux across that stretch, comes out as 32.9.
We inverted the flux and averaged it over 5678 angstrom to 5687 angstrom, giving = 0.0303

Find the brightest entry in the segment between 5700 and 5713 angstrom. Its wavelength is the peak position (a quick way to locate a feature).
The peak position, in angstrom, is 5707.48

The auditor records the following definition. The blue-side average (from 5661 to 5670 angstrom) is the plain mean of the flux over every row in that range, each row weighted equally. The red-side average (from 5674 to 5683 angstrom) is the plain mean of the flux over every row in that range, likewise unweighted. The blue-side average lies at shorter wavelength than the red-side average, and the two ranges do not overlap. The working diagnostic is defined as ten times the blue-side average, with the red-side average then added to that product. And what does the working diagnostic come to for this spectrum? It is 355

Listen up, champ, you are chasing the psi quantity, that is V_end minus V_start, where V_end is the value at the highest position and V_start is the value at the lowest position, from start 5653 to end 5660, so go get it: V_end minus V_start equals -6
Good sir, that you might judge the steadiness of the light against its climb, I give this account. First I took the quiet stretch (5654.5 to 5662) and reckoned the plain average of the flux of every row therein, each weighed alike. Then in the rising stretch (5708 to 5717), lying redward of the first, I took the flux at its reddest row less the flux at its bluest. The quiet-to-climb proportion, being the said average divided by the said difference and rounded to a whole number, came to 14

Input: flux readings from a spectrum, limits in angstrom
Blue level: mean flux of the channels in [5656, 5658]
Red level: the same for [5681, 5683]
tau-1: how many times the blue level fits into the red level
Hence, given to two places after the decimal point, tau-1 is 1.15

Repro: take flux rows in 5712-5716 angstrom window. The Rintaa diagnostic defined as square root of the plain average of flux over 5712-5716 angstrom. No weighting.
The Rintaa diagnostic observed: 5.54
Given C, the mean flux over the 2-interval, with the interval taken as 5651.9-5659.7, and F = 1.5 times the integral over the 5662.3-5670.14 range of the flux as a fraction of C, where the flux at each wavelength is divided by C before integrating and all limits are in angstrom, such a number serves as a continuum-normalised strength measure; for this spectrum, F 12.0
